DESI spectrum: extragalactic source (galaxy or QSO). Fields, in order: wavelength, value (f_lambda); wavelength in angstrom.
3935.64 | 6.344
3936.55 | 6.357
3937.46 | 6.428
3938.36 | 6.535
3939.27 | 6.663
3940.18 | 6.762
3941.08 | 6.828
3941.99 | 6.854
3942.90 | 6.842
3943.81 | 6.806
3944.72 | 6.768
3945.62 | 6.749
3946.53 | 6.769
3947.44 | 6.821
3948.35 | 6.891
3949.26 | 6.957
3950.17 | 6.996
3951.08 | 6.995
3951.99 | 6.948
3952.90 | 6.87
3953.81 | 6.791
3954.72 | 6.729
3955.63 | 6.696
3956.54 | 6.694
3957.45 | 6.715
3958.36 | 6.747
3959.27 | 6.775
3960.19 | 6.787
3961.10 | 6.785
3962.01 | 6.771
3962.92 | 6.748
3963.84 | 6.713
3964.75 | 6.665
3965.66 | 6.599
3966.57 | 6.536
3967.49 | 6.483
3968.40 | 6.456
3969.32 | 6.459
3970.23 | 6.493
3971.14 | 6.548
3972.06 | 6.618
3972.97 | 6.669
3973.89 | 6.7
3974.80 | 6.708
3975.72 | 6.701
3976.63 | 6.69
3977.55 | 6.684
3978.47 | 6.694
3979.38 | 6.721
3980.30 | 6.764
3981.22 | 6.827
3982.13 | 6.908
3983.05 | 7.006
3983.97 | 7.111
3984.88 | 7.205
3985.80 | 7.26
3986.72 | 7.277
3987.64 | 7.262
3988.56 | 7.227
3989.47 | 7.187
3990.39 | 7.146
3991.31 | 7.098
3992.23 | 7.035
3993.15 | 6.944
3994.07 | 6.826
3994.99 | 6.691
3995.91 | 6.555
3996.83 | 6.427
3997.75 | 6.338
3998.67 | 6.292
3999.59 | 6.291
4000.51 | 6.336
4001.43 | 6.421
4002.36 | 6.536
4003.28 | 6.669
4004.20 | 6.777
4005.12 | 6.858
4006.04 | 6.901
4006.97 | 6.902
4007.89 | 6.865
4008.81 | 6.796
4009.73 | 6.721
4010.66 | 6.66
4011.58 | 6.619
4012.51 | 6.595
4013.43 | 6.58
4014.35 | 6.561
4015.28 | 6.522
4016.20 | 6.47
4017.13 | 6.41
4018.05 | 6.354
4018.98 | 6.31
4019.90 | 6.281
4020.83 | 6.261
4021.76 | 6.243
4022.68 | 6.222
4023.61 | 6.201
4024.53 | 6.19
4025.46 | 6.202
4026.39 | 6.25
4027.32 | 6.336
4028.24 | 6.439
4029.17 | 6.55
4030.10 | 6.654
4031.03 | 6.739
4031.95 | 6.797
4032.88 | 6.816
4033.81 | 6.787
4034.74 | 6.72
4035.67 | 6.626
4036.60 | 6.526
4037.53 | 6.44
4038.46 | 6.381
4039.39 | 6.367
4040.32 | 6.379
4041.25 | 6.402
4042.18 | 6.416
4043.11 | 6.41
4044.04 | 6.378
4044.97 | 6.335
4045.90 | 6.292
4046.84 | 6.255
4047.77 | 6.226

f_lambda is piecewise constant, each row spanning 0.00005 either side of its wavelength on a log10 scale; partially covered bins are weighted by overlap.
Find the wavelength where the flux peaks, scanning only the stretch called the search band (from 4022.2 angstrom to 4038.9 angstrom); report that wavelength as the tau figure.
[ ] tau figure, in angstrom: 4032.88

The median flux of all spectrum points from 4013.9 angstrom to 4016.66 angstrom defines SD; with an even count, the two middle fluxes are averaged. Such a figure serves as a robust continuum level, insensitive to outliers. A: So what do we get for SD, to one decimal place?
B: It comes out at 6.5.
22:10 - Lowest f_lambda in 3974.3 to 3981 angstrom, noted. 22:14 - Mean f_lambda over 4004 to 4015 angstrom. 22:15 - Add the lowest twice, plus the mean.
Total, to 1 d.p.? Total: 20.1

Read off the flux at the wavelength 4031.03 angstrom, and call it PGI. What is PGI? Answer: 6.739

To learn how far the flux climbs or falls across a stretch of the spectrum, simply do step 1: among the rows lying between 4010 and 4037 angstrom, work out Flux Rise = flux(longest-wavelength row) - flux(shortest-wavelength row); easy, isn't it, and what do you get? -0.1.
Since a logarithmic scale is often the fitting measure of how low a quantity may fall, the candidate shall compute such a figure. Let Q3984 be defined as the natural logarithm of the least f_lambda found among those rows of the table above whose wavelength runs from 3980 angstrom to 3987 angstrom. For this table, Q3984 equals 1.91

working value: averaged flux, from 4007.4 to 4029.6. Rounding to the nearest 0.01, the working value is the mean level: 6.44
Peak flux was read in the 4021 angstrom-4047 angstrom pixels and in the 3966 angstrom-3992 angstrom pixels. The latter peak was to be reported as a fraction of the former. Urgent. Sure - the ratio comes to 1.07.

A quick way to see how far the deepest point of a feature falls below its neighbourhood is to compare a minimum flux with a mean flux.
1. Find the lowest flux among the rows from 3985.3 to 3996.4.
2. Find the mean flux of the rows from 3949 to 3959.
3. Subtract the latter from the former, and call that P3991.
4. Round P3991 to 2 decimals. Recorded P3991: -0.28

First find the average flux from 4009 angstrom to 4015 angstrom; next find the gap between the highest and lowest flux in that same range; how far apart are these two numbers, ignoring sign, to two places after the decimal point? 6.46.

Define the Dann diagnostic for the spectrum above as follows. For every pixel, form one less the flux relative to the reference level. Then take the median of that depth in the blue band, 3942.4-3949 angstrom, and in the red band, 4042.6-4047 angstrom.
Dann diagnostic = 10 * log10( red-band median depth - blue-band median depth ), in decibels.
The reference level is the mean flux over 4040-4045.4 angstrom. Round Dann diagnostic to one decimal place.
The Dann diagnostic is -11.3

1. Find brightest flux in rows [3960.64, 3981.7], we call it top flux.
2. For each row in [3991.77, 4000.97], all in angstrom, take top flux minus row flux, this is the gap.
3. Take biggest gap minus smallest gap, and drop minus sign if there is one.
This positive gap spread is 0.7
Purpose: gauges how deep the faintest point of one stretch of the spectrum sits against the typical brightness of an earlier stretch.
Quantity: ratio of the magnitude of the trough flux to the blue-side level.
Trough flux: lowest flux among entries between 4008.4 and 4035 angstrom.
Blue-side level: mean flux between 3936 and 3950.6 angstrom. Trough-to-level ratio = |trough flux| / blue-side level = 0.92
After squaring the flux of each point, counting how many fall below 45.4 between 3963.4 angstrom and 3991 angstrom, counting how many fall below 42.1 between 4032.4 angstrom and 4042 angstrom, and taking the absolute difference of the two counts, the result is 13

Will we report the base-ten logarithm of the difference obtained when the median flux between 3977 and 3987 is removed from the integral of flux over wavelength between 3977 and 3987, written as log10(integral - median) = 1.80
